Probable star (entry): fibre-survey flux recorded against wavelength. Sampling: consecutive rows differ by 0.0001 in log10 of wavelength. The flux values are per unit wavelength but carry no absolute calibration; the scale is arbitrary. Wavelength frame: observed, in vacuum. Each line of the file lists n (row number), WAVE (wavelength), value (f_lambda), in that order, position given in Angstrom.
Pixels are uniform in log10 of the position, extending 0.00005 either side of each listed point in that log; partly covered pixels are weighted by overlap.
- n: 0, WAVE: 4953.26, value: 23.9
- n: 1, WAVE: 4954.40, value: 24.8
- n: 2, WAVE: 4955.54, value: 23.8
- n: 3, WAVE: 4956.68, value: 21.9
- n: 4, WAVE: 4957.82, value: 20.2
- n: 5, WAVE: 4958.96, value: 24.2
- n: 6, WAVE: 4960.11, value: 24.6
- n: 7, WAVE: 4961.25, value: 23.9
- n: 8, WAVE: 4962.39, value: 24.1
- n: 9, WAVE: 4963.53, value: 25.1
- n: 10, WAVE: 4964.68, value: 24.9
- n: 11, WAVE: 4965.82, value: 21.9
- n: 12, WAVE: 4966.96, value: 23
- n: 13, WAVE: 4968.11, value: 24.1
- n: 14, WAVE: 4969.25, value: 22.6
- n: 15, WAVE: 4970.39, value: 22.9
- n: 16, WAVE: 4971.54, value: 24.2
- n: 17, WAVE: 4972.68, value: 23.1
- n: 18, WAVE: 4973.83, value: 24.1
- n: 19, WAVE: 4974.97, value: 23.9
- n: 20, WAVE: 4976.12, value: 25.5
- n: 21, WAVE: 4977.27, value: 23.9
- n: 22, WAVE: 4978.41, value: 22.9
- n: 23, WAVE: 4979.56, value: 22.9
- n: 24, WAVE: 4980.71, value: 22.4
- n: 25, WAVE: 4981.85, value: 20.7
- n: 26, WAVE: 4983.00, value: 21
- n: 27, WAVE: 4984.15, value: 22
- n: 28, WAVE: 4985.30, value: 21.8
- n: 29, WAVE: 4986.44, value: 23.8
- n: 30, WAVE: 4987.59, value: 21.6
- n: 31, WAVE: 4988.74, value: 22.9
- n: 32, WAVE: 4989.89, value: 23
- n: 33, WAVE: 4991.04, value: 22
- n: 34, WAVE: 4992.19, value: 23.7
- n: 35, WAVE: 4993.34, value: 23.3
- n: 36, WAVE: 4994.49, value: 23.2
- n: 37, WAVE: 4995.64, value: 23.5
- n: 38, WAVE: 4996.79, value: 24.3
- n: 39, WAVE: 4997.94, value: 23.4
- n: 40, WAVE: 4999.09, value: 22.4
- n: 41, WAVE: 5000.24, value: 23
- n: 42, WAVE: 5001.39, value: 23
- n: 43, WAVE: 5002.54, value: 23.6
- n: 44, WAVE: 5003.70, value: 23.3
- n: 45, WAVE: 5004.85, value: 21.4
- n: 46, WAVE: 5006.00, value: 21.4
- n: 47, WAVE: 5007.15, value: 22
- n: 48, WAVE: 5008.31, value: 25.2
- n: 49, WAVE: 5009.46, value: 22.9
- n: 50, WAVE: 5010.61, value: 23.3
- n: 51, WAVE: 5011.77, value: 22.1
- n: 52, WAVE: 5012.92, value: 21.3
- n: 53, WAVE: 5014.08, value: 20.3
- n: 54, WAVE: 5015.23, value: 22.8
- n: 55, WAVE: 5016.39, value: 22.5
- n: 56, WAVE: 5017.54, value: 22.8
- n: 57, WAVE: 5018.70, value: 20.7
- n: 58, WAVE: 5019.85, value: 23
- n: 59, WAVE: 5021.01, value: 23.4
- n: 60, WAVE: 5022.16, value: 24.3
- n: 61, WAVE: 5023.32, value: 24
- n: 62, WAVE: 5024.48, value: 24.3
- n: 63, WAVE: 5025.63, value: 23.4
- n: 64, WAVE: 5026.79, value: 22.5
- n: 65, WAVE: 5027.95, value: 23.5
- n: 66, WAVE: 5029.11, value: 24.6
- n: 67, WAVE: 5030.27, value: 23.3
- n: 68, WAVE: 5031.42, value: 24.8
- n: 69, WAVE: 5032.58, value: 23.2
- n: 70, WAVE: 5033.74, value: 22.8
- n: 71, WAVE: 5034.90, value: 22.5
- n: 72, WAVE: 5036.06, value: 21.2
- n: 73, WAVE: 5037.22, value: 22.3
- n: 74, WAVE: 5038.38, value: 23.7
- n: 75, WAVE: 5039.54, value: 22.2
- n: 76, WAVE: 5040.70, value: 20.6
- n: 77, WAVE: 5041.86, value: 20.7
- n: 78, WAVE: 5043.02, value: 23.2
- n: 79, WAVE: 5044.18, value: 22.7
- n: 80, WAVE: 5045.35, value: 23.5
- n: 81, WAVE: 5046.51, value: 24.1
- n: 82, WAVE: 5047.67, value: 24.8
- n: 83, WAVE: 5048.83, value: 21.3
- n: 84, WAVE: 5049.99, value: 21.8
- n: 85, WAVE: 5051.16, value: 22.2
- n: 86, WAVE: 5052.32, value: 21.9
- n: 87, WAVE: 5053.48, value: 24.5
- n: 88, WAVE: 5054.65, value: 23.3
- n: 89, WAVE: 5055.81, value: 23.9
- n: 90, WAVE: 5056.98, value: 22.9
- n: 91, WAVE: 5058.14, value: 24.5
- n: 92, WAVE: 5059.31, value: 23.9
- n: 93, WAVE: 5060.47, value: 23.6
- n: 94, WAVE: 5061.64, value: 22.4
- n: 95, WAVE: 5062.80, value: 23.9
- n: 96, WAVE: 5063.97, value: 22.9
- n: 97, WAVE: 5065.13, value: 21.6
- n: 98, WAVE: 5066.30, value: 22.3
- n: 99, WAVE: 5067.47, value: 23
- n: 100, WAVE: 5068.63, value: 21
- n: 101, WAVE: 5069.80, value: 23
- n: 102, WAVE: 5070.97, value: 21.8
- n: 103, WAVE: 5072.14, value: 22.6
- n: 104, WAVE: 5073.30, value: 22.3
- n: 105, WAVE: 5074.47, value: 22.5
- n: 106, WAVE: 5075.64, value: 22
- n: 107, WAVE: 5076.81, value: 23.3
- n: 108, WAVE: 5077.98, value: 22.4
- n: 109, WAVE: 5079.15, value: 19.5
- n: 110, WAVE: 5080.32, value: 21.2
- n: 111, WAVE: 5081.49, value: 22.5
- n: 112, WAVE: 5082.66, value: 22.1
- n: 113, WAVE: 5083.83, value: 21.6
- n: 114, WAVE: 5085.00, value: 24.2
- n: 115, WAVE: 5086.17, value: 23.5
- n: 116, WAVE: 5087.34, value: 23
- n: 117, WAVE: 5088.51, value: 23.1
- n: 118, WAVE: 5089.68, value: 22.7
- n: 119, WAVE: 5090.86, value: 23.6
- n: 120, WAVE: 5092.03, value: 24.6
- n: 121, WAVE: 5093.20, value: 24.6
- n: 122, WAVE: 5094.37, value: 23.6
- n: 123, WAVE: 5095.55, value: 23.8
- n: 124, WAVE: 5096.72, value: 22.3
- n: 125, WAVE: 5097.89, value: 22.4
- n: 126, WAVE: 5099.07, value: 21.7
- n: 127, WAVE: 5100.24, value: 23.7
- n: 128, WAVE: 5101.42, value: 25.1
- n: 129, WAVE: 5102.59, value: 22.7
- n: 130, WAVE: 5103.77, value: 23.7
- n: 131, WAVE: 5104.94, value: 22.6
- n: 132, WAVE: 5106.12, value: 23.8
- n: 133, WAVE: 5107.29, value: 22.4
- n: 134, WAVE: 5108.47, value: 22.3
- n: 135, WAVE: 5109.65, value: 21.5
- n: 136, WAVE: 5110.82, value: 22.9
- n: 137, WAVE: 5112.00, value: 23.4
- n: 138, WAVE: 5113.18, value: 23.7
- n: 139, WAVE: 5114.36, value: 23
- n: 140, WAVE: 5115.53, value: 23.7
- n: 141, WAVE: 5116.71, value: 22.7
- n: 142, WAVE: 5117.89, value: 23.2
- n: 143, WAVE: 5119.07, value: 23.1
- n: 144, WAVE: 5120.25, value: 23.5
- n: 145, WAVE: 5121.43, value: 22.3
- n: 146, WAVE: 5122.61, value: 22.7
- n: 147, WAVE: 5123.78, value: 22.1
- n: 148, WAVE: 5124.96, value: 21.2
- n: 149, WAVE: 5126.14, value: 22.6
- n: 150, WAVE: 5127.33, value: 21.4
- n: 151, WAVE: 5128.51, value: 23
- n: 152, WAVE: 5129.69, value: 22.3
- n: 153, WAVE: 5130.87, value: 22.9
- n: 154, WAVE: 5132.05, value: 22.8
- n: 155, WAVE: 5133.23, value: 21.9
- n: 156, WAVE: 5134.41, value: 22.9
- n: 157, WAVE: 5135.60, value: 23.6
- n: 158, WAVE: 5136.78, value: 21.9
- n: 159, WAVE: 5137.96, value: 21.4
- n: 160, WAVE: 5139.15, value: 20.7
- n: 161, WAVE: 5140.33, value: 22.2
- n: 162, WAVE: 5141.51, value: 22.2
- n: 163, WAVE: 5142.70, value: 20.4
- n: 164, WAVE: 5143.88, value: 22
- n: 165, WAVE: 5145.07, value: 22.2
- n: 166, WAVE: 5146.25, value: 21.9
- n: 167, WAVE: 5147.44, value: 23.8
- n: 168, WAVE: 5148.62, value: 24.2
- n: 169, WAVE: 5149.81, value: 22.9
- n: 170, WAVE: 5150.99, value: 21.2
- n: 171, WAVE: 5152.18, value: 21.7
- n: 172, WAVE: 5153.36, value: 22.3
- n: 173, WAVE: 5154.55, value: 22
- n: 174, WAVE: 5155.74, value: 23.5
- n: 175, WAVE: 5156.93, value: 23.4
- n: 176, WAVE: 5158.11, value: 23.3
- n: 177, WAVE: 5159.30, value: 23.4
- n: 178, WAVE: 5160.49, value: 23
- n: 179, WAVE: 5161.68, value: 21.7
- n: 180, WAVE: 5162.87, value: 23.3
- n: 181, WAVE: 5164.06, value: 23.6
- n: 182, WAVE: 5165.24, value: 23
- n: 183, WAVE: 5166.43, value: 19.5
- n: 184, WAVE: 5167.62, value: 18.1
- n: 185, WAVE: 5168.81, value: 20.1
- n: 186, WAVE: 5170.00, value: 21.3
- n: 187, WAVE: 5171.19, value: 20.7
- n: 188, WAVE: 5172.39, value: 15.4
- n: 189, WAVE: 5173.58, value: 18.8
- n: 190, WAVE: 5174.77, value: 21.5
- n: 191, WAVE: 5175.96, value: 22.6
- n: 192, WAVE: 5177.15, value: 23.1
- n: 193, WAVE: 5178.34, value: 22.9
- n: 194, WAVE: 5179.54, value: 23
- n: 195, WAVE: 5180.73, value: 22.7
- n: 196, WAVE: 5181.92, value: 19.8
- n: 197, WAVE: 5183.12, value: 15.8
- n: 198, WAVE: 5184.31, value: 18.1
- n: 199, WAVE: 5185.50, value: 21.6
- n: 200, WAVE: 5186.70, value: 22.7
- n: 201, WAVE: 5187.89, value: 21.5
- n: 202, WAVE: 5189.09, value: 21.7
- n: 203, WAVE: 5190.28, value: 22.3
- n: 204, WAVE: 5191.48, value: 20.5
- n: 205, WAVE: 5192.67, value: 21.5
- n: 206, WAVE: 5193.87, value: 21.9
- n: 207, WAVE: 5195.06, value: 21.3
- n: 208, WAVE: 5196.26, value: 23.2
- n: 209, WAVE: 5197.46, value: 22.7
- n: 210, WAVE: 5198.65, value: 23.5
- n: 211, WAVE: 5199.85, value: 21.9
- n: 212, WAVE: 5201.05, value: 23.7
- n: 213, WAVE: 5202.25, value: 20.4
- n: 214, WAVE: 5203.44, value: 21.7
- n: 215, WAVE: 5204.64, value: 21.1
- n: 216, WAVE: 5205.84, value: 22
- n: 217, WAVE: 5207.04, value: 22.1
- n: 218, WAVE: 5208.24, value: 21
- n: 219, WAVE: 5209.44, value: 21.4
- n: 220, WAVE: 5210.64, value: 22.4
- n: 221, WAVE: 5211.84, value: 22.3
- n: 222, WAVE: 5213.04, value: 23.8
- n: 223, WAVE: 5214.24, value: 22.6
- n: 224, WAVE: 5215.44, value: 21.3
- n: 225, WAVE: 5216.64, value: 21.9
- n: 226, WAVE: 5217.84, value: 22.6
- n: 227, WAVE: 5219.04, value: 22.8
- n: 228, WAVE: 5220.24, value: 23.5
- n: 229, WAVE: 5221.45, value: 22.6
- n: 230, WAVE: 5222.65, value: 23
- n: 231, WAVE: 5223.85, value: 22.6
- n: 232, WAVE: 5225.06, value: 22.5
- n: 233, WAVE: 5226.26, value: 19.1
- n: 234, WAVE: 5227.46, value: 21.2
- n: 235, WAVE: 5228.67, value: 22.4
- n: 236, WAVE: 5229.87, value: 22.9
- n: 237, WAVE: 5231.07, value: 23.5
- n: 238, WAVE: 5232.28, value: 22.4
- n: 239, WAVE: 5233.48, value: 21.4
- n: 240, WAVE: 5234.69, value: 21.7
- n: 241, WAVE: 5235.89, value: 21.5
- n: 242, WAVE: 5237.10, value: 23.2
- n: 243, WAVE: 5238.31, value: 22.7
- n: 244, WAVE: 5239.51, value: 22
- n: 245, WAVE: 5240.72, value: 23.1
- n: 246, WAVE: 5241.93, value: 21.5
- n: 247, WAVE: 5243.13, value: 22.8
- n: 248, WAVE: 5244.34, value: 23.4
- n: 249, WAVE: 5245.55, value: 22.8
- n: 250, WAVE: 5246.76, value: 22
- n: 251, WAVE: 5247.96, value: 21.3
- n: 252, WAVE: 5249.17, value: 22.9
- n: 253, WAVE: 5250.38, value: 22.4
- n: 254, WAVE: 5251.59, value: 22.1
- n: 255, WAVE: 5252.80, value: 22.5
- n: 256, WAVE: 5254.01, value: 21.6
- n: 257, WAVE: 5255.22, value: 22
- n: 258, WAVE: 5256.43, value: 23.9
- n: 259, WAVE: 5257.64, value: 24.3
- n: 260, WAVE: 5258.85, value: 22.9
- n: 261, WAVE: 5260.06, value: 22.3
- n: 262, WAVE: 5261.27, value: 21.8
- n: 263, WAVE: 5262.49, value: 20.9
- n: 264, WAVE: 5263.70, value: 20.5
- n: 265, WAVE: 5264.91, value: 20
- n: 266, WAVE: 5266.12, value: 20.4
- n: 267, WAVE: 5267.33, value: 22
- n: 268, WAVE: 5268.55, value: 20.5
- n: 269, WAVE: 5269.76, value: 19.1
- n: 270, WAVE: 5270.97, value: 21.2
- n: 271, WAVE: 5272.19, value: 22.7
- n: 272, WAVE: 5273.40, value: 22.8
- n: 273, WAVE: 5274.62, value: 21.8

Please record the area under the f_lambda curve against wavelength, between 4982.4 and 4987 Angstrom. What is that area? 102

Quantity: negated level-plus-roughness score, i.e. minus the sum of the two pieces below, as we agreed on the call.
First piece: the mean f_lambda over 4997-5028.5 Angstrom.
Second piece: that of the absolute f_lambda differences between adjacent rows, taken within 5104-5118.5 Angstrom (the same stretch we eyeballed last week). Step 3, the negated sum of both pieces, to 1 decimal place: -23.6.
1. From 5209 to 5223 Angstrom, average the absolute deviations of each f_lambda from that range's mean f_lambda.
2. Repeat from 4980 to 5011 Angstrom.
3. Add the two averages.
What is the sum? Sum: 1.40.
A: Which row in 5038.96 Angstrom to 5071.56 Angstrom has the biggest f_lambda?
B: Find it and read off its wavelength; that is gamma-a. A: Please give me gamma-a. 5047.67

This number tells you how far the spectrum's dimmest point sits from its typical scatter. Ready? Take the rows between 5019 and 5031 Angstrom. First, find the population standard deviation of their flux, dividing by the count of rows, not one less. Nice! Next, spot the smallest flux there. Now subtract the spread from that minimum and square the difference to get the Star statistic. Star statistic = 479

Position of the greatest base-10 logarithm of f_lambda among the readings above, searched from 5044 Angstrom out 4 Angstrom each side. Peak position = 5047.67 Angstrom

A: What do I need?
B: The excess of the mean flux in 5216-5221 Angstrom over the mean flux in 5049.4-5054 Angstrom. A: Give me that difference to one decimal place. 0.1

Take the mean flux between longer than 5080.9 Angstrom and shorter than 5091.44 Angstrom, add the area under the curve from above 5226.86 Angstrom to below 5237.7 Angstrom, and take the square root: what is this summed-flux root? 16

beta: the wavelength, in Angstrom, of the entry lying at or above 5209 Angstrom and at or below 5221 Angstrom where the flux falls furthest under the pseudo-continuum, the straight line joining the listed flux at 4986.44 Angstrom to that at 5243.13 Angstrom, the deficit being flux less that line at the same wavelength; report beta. 5215.44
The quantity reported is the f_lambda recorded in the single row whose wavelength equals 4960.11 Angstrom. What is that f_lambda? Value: 24.6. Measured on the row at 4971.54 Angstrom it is 24.2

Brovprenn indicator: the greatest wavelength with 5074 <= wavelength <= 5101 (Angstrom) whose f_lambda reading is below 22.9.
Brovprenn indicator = 5099.07 Angstrom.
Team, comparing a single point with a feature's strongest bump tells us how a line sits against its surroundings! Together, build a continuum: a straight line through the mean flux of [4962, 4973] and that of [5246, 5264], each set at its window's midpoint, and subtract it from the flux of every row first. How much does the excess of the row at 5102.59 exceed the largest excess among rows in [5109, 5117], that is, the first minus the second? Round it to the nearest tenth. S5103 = -1.1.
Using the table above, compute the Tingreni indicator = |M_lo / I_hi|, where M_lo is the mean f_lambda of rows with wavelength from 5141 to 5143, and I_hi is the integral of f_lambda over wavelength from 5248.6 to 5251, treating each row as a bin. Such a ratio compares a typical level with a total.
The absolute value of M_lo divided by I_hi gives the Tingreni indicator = 0.39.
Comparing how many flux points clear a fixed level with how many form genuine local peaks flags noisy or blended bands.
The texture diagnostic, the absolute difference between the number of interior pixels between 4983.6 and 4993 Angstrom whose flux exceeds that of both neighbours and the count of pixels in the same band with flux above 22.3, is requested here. 2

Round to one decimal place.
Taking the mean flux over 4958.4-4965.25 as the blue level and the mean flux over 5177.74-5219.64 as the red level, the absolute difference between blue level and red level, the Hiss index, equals 2.7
